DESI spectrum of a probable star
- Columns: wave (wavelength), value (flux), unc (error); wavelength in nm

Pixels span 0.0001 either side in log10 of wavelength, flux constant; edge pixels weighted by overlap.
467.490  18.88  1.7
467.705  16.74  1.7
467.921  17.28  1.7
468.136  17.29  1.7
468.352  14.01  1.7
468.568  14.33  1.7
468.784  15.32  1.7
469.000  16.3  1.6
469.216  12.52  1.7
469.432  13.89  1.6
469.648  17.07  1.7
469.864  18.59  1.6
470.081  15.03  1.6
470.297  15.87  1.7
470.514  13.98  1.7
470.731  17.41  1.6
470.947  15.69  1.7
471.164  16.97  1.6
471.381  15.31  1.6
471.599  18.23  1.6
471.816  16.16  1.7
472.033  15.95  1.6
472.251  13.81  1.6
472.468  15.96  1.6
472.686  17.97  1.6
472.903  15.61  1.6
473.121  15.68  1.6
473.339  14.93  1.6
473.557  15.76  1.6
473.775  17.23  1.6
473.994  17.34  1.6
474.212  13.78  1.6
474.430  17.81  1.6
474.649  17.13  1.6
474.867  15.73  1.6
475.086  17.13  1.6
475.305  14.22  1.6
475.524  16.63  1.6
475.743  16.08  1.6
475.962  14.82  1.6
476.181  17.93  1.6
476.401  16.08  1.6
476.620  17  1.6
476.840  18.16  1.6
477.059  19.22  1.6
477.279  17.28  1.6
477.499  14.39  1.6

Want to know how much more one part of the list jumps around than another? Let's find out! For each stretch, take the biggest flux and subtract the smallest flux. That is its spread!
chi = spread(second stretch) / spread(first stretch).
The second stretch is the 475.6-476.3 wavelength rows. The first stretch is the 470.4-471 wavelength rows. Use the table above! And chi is 0.9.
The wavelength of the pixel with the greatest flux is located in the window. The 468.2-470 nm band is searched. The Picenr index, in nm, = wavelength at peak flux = 469.864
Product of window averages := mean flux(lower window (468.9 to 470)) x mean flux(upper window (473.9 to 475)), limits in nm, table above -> 256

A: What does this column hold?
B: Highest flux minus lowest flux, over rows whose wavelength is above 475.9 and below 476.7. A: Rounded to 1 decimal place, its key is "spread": 3.1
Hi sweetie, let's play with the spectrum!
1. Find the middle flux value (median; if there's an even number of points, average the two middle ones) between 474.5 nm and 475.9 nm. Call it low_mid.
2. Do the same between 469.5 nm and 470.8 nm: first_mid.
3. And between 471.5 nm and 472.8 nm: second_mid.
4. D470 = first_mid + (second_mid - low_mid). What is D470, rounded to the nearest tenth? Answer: 16.2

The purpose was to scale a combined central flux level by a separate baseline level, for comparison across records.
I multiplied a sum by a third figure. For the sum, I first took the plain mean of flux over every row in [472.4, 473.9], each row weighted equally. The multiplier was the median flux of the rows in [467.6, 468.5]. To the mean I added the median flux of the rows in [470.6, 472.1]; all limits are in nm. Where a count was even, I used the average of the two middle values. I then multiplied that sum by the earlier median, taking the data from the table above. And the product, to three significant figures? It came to 550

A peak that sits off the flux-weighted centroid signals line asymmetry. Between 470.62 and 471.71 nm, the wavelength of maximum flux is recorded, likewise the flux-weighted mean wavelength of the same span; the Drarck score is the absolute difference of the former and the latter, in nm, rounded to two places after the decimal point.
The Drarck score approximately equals 0.43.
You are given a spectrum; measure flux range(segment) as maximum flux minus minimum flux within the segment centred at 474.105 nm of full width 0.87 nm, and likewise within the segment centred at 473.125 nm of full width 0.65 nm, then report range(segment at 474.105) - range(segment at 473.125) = 3.3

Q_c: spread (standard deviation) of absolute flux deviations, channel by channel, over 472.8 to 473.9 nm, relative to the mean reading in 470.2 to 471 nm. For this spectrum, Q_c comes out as 0.6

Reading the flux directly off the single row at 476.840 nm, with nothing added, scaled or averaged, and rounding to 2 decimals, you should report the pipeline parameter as 18.16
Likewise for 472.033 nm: 15.95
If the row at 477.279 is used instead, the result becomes 17.28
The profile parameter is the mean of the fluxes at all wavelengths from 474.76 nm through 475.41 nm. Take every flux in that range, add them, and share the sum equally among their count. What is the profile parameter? 15.7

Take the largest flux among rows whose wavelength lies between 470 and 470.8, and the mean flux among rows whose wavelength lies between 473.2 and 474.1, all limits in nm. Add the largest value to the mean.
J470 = 33.7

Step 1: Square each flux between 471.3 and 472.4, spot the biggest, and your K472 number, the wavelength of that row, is 471.599 nm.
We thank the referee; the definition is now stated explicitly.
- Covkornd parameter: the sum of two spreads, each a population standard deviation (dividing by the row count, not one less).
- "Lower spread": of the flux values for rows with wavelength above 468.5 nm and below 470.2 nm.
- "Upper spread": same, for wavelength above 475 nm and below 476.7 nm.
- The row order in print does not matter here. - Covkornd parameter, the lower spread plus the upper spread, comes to 2.9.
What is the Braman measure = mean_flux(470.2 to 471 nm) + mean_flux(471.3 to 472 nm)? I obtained 32.3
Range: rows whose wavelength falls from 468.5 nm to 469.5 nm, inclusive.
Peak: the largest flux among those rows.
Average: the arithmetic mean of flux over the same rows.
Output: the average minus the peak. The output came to -1.8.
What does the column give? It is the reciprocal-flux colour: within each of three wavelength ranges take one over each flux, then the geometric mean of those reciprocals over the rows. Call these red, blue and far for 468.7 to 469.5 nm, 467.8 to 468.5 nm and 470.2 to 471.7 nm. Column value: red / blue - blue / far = 0.11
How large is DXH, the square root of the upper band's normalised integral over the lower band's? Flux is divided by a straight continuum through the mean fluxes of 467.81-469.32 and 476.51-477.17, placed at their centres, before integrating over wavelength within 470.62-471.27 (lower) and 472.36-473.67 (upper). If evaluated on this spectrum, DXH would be 1.4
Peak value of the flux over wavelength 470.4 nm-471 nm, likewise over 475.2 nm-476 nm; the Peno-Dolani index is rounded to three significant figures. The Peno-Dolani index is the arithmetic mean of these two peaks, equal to 17.0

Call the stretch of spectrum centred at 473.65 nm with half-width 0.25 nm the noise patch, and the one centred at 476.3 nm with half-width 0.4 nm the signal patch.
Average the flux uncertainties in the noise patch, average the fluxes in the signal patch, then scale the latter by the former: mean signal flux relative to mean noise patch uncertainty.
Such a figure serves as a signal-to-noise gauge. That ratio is 10.3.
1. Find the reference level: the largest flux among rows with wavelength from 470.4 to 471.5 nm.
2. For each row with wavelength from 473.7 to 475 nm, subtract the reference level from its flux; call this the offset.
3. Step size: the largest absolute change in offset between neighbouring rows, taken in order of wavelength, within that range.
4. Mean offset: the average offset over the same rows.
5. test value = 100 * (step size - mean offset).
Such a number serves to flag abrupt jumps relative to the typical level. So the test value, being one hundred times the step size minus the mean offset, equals 494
